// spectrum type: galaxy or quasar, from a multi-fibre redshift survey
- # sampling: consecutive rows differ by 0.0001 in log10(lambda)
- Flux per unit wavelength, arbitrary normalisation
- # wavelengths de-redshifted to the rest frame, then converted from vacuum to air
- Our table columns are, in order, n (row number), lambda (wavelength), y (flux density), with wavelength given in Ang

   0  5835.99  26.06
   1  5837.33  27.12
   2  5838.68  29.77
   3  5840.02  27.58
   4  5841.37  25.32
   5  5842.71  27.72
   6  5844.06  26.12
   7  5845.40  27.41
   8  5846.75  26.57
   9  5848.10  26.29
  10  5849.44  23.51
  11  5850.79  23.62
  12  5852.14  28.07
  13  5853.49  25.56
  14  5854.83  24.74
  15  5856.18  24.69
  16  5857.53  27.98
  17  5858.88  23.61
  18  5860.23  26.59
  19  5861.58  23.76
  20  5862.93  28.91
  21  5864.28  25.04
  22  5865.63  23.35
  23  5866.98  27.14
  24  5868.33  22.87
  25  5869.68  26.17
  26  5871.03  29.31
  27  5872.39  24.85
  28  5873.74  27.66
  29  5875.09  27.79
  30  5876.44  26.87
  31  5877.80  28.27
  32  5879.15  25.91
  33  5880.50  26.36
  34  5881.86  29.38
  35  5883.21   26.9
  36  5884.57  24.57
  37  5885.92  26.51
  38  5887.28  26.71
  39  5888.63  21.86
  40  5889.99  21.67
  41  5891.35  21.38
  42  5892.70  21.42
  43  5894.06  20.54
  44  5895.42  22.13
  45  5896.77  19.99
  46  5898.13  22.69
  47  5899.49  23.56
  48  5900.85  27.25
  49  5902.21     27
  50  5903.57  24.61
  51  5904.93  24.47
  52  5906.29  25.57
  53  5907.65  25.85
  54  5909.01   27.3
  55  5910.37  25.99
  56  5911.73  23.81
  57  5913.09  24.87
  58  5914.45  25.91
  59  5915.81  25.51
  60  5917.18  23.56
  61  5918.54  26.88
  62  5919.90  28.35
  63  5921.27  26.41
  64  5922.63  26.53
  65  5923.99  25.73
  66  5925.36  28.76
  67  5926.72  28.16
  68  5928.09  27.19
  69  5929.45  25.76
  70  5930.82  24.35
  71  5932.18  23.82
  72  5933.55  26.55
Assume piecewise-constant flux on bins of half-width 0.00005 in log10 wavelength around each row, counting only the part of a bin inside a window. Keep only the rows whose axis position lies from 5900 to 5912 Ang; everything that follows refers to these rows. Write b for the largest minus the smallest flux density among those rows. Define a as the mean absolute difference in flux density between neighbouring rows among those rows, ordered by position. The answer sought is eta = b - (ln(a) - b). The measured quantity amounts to 7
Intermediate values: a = 1.1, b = 3.5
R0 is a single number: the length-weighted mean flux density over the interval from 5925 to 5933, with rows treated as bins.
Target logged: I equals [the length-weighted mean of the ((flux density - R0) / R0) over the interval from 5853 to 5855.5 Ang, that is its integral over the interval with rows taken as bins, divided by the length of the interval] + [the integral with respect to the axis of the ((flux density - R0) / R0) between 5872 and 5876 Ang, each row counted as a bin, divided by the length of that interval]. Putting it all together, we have -0.018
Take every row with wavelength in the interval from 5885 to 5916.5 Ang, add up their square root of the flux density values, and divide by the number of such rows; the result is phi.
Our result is 4.91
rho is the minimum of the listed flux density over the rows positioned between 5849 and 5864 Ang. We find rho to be 23.51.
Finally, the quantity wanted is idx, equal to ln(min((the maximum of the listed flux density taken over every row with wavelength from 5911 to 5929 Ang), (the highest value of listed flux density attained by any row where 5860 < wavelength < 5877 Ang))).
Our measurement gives 3.36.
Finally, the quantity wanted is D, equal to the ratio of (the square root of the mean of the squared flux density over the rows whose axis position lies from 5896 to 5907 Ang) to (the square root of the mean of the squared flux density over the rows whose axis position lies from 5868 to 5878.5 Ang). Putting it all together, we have 0.91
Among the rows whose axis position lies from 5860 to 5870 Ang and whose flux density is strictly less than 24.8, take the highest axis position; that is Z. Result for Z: 5868.33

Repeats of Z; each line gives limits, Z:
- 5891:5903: 5899.49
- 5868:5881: 5868.33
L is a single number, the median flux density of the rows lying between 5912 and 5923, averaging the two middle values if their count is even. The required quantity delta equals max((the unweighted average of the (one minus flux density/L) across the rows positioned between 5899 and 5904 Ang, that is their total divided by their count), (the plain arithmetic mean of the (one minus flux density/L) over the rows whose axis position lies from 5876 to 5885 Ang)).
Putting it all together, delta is 0.021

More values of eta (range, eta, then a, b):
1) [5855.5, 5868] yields 10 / 3.5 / 5.6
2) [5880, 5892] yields 15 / 1.9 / 8.0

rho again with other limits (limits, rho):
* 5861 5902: 19.99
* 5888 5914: 19.99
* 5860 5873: 22.87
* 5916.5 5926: 23.56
